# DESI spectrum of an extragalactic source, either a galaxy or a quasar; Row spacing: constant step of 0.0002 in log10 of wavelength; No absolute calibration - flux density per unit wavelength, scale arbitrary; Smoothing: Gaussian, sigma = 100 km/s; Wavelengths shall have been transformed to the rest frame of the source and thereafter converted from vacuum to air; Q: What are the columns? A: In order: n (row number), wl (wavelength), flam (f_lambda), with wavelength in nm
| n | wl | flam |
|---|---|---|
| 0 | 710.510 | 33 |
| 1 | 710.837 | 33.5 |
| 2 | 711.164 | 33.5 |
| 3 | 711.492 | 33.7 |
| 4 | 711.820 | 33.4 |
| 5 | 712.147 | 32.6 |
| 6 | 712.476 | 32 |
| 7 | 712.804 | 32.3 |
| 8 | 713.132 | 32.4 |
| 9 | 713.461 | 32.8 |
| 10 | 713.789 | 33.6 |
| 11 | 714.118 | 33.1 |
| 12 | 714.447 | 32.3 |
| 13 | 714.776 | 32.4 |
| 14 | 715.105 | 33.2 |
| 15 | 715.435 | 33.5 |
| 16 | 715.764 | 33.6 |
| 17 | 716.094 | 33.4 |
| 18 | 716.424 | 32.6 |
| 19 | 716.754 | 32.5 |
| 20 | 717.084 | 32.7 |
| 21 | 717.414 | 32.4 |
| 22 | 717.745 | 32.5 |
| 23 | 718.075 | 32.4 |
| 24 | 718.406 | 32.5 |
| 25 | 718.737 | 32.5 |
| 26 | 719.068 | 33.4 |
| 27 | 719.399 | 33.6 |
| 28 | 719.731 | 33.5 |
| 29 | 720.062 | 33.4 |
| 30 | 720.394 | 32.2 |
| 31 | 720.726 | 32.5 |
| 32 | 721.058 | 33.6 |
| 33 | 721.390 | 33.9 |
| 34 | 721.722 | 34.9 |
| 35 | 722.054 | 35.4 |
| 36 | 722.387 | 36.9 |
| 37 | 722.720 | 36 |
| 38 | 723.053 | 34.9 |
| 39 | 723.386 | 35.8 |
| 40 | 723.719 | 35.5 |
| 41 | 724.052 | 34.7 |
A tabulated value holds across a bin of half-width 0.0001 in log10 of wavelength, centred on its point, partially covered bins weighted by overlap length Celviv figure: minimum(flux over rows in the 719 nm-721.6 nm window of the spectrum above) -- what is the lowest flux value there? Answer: 32.2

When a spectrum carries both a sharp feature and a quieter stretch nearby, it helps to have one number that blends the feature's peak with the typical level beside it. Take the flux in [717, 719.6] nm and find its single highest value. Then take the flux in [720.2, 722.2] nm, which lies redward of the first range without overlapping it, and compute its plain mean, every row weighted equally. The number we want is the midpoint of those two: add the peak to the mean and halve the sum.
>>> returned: 33.7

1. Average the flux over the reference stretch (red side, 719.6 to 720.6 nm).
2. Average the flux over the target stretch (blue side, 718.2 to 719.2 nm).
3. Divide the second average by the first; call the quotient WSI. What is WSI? 0.99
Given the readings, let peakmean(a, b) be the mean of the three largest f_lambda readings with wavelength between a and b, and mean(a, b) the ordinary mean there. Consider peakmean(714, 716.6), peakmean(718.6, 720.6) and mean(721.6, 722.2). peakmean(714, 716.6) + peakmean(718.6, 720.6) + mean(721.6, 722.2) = 102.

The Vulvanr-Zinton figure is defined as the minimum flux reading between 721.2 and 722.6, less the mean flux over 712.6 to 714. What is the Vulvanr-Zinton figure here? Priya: 1.1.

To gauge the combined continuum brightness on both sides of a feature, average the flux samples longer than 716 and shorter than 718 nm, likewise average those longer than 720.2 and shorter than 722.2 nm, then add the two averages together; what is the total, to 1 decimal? 66.4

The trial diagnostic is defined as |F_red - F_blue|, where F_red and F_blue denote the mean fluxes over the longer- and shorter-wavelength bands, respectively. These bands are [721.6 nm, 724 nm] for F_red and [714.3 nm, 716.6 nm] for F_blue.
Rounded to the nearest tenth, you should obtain 2.6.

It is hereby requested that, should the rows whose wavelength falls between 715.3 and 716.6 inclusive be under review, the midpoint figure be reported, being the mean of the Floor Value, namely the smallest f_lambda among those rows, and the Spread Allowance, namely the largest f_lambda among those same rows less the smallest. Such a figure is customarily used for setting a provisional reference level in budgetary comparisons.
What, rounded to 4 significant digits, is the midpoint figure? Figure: 16.80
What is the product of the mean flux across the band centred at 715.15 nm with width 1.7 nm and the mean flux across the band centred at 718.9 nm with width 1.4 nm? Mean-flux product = 1089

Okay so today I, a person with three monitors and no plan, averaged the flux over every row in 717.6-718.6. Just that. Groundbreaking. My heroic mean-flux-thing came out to 32.5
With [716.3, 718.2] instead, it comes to 32.5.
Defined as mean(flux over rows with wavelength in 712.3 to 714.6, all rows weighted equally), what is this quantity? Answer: 32.6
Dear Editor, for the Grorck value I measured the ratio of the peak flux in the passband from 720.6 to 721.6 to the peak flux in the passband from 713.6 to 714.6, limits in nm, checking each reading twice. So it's 1.01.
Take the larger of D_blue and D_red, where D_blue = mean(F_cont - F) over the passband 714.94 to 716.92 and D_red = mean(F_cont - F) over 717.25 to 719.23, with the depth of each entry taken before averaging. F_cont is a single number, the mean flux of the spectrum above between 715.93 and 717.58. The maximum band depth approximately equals 0.10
